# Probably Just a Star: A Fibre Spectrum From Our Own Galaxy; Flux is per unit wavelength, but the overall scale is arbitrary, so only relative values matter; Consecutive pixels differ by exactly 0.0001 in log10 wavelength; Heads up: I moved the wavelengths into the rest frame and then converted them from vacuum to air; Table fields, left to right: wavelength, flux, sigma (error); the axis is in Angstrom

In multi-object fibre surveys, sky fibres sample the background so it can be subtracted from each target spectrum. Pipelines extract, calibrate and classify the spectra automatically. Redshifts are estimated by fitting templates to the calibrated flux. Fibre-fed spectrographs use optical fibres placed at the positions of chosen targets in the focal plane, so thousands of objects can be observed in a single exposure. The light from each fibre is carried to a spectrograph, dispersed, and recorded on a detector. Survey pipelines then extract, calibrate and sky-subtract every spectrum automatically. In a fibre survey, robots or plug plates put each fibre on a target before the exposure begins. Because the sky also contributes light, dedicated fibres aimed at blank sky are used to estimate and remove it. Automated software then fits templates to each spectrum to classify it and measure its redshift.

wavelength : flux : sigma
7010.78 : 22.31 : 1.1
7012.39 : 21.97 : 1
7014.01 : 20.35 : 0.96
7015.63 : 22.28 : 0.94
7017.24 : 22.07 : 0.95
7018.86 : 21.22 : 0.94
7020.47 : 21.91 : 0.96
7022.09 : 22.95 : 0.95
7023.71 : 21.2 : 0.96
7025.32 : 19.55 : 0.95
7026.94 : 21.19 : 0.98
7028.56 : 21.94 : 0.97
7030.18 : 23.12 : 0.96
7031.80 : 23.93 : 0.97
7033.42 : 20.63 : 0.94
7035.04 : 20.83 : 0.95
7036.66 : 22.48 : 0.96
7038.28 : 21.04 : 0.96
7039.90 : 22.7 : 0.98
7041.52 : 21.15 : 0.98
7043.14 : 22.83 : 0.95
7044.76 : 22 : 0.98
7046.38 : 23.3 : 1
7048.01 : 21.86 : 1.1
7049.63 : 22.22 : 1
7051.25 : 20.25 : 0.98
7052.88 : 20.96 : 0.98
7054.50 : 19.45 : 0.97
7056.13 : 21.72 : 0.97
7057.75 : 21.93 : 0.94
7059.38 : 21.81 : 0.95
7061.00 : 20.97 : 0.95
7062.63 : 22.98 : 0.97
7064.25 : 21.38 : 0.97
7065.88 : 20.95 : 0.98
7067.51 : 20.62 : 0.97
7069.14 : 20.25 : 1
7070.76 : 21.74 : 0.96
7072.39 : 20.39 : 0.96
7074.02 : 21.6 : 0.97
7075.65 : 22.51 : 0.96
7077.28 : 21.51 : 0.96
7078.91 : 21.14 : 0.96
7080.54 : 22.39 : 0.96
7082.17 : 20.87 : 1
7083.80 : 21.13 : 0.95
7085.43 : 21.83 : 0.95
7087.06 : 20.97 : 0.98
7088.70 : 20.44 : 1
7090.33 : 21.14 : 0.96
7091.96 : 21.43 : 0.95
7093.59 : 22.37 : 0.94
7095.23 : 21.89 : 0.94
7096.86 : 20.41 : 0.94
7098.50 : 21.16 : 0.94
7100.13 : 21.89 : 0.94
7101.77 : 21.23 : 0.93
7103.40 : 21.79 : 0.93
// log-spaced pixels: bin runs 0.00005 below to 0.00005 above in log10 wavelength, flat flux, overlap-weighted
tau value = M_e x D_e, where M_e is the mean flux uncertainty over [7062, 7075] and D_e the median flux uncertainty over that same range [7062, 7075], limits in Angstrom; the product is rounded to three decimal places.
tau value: 0.943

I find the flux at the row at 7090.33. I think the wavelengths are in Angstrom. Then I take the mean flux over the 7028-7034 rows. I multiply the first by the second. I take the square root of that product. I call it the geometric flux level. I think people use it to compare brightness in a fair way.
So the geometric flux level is 21.8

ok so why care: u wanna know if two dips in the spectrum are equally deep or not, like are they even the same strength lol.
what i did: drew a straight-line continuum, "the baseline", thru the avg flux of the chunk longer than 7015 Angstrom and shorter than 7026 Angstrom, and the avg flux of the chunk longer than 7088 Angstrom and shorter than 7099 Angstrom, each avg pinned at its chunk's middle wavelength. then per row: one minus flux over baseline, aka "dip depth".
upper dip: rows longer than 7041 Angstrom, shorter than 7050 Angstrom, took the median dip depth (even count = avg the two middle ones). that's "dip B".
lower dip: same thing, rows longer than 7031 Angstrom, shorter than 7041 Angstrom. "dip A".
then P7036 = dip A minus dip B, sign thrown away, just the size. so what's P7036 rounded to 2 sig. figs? 0.018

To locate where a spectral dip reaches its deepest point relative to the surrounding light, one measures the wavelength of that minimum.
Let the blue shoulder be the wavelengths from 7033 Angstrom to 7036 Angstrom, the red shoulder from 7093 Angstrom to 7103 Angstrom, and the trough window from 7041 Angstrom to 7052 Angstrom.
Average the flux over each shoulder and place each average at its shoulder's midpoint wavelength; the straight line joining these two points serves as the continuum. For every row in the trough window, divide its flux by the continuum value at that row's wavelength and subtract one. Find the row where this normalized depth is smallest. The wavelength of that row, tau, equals 7051.25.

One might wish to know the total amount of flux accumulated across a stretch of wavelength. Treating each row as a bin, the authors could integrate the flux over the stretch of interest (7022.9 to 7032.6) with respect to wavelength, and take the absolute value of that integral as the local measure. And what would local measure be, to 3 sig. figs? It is 212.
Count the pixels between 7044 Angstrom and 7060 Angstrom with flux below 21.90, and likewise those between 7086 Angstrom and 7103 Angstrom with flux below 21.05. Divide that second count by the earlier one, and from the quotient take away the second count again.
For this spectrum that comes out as -2.5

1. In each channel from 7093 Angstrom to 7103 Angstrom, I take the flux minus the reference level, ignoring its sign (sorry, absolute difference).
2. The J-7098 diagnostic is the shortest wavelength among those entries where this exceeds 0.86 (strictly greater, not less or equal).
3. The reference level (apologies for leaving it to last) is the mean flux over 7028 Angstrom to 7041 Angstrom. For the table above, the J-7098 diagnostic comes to 7096.86 Angstrom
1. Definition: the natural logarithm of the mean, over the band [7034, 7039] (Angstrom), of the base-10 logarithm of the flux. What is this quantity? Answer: 0.286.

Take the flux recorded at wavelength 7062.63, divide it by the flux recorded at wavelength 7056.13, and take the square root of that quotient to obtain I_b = 1.03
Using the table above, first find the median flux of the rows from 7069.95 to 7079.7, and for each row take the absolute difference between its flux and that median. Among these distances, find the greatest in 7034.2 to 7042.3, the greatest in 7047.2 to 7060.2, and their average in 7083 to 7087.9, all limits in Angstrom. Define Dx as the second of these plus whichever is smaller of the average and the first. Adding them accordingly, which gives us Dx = 2.5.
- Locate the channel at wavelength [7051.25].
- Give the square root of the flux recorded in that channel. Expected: 4.50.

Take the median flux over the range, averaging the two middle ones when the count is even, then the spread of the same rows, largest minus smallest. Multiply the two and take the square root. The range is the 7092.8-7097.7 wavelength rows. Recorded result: 6.6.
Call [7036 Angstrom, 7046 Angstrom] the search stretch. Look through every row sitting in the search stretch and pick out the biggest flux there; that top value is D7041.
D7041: 22.83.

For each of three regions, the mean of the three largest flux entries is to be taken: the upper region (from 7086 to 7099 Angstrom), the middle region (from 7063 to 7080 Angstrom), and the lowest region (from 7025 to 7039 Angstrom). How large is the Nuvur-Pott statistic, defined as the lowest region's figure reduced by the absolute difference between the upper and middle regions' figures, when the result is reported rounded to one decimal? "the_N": 23.1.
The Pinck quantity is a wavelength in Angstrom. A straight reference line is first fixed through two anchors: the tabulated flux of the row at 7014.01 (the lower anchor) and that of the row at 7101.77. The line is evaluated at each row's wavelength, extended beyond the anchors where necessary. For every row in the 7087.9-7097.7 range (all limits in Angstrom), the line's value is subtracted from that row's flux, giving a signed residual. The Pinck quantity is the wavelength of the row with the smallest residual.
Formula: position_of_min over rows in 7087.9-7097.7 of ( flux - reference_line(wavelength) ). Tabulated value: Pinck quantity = 7096.86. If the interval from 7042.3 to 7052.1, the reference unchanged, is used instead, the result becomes 7051.25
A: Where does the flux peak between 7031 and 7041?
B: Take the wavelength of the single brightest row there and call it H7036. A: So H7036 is 7031.80 Angstrom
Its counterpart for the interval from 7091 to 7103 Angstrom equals 7093.59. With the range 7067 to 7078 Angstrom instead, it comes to 7075.65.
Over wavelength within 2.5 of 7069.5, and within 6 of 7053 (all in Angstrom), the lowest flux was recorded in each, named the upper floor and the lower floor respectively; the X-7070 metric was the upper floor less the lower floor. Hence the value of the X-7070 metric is 0.80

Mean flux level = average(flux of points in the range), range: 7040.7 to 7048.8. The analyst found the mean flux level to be 22.2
